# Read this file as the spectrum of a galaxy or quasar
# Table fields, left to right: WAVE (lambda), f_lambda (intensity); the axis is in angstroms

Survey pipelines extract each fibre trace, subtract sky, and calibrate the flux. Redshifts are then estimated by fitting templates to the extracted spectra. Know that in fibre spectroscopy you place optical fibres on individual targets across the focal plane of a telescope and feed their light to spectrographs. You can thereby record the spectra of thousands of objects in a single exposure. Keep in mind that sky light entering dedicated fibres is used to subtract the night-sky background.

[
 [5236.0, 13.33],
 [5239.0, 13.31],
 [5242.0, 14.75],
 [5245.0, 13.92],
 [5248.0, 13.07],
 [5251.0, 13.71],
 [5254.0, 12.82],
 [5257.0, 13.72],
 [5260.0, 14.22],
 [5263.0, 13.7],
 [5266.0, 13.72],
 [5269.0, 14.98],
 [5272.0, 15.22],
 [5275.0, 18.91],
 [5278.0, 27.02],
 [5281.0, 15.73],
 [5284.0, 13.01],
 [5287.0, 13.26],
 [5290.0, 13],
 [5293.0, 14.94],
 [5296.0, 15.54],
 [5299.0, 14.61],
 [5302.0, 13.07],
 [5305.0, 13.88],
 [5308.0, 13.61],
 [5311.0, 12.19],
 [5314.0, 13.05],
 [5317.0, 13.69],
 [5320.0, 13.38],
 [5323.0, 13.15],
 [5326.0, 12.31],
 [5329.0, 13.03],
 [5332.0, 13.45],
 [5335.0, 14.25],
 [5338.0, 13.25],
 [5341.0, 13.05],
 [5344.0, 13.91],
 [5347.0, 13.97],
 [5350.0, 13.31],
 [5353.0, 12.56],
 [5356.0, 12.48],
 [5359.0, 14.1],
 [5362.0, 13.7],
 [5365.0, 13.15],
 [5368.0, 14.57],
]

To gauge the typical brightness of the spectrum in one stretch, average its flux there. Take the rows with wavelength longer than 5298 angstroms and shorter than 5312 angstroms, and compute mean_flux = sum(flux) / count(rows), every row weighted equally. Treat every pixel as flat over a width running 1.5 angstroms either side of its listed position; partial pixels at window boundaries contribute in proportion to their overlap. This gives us 13.5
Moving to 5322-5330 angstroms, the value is 12.8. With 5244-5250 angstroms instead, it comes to 13.5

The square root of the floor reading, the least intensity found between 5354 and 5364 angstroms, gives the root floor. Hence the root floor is 3.53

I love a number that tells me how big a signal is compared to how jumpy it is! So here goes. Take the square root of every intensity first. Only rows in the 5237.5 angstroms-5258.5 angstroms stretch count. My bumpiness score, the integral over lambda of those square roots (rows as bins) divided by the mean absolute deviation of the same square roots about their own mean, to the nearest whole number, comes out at 1218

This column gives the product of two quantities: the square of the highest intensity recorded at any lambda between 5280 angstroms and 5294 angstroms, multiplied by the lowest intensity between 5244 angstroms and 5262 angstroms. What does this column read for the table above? 3172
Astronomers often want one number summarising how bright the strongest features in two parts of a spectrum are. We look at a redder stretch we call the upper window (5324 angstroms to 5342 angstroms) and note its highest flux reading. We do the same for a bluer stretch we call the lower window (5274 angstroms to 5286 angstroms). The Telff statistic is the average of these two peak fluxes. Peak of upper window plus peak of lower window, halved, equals 21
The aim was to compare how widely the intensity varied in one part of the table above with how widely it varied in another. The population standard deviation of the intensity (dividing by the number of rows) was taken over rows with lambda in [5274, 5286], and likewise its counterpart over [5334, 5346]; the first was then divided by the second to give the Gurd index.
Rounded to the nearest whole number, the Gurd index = 11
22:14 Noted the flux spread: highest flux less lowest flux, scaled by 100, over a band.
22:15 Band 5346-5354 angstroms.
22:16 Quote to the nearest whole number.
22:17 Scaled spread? 141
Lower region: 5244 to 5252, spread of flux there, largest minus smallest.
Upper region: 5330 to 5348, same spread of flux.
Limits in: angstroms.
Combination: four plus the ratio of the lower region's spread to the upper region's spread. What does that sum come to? 4.7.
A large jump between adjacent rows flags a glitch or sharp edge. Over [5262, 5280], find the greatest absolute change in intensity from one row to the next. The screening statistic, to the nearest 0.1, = 8.1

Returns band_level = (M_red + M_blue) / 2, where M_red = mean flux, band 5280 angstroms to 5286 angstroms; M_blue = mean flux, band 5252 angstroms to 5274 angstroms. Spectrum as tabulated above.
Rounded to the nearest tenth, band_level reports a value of 14.2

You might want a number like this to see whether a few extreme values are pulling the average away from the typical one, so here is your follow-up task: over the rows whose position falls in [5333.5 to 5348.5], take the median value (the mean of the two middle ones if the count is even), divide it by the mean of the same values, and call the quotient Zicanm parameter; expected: 1.016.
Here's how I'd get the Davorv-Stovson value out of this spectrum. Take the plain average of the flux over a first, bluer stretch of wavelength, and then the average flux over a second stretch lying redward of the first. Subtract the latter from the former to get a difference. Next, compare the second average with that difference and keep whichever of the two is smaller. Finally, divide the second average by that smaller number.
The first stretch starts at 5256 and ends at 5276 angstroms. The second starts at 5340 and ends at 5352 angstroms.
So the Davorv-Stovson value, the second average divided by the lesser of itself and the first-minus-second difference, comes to 10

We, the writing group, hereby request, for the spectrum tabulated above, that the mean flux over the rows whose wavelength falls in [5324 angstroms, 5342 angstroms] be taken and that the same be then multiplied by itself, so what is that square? 175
